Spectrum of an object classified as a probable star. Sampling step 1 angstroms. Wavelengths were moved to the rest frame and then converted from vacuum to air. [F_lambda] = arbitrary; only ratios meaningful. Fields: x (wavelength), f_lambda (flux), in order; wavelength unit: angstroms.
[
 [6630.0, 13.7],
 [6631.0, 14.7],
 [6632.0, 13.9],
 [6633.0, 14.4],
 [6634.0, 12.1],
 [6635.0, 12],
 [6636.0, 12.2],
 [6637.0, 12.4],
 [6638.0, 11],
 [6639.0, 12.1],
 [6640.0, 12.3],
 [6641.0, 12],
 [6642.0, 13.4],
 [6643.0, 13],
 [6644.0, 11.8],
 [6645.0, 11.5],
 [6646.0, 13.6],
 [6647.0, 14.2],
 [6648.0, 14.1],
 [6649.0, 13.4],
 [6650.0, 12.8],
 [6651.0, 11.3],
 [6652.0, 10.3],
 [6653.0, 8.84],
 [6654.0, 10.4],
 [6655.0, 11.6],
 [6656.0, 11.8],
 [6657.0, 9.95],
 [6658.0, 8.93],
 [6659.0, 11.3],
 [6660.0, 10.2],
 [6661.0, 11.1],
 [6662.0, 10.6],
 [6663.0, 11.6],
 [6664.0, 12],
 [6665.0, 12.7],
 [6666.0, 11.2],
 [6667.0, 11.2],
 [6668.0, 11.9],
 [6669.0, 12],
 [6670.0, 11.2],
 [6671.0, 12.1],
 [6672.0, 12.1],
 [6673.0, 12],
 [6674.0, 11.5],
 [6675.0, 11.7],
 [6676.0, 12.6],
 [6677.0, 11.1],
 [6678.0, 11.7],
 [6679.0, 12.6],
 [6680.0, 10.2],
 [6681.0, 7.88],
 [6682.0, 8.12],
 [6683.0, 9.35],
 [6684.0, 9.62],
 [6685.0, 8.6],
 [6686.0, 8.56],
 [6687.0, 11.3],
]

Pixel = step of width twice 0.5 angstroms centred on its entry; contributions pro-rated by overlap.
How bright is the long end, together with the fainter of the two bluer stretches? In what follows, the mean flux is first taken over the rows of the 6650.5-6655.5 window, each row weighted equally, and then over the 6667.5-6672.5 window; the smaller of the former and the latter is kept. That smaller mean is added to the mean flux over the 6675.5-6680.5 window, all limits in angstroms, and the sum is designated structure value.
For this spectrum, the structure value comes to 22.1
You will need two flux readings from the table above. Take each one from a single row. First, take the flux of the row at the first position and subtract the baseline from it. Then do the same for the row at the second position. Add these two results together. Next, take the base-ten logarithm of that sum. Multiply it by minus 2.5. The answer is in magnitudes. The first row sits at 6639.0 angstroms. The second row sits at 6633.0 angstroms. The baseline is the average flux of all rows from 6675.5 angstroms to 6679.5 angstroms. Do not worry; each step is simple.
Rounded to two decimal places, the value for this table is -0.99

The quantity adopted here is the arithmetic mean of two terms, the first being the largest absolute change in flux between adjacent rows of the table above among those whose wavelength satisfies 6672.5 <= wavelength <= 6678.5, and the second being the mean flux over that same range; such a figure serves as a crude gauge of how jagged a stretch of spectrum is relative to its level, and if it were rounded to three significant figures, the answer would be 6.63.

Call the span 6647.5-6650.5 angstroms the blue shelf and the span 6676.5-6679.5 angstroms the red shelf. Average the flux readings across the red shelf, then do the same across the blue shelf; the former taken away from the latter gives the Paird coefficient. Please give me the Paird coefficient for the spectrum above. 1.6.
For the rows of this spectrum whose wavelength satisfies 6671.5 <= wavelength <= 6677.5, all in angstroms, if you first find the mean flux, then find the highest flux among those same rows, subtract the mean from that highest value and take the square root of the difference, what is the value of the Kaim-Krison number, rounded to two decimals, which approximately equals 0.88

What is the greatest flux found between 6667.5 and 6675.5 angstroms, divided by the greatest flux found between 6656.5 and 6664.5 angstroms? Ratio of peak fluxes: 1.01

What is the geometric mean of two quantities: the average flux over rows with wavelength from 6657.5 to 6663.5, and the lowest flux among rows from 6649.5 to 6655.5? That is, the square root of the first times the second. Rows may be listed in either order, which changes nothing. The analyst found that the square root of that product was 9.7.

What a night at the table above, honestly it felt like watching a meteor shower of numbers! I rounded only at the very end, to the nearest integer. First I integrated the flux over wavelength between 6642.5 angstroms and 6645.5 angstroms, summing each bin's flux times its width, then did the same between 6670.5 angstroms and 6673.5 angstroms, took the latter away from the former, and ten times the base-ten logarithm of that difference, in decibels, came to -10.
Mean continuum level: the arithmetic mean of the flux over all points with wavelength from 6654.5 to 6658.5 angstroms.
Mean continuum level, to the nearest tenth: 10.6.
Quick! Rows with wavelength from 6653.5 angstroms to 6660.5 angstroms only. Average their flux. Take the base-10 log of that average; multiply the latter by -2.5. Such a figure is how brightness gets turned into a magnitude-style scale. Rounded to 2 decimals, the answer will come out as -2.56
